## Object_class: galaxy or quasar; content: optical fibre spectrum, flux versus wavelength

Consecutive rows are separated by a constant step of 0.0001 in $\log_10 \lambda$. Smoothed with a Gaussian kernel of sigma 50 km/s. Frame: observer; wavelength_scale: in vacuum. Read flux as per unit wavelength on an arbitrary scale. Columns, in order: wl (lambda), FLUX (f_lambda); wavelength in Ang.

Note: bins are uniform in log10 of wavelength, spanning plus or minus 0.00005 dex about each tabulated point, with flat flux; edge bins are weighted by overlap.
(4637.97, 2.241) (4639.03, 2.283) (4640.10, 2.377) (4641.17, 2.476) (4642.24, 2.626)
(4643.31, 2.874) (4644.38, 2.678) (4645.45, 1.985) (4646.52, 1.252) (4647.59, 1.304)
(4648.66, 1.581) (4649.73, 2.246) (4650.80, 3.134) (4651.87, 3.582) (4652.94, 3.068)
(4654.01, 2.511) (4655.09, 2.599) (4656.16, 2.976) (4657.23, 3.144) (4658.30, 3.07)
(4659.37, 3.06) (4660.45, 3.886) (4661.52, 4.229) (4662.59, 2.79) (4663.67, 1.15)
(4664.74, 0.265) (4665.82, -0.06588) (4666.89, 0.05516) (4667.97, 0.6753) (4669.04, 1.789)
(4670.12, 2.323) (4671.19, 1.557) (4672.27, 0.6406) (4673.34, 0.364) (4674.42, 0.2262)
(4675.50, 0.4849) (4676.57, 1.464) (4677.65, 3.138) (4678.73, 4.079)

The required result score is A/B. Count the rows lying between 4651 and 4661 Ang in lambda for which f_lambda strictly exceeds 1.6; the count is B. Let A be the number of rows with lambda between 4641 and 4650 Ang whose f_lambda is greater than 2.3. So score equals 0.4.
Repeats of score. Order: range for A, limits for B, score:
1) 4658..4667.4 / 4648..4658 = 0.6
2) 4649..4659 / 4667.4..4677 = 4.0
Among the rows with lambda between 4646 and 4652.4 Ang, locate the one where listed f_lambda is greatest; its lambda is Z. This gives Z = 4651.87 Ang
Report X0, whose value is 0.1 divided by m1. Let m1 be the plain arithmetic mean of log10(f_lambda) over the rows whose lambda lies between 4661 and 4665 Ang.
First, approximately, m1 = 0.1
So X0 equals 0.72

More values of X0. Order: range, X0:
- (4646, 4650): 0.52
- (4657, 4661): 0.19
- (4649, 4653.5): 0.21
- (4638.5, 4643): 0.26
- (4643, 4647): 0.31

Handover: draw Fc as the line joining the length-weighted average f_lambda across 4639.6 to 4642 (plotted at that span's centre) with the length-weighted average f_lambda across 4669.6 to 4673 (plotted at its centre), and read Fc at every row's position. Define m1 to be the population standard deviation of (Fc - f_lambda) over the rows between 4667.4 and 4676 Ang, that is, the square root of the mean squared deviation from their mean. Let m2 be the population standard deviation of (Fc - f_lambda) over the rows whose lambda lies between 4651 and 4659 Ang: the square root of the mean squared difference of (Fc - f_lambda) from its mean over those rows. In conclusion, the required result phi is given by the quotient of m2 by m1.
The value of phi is 0.48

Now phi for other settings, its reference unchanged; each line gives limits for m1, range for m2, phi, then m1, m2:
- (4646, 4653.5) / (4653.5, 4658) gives 0.31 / 1.0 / 0.30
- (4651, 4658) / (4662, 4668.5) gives 2.73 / 0.3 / 0.93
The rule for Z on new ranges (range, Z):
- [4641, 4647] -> 4643.31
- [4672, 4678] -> 4677.65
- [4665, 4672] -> 4670.12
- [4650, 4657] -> 4651.87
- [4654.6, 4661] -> 4660.45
